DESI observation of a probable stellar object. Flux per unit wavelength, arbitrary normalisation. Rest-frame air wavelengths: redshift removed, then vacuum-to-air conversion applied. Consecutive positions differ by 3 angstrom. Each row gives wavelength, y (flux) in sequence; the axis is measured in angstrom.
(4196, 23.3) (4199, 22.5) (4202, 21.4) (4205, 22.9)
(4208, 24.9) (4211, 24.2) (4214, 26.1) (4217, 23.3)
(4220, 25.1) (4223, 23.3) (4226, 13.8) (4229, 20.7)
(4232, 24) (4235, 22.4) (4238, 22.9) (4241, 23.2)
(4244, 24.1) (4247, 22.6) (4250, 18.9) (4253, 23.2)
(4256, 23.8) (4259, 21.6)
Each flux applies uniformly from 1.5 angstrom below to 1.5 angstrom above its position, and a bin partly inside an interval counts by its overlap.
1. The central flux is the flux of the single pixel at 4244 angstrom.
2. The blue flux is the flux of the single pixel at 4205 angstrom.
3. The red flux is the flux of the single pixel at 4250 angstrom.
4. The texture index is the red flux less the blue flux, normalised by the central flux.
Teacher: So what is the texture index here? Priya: -0.17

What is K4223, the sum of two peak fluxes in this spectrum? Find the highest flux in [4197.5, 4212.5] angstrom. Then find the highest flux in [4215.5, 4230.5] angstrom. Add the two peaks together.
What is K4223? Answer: 50.0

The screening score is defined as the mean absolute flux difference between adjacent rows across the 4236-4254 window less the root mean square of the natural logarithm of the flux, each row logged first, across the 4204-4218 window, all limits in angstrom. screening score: -1.05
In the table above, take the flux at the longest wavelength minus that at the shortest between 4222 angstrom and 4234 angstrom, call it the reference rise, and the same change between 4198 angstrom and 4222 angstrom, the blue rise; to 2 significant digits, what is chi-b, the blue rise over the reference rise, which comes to 3.7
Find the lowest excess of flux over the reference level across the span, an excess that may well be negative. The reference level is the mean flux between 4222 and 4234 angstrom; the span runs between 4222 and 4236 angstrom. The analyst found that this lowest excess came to -6.6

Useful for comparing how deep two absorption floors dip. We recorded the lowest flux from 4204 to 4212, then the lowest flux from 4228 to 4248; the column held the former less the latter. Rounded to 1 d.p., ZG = 2.2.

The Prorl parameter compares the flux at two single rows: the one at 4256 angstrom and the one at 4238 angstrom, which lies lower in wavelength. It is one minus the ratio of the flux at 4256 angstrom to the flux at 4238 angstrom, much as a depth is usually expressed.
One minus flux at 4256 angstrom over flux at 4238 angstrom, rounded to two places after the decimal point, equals -0.04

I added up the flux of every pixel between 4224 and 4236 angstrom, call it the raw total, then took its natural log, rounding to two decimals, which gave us 4.39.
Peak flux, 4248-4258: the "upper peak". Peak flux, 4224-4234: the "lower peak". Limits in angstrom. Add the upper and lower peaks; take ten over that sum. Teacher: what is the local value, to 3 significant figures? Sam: 0.209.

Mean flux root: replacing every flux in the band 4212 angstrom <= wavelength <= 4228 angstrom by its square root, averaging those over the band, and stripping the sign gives 4.70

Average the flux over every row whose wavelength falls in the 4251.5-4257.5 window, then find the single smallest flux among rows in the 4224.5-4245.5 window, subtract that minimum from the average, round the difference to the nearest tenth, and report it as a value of 9.7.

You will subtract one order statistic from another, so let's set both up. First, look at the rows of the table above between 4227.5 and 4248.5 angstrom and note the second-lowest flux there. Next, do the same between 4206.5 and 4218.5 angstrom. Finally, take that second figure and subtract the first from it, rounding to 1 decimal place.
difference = 1.8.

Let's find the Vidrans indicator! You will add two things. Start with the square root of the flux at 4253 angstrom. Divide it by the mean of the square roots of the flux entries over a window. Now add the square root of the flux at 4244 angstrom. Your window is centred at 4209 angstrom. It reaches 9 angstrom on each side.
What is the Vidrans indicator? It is 5.9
